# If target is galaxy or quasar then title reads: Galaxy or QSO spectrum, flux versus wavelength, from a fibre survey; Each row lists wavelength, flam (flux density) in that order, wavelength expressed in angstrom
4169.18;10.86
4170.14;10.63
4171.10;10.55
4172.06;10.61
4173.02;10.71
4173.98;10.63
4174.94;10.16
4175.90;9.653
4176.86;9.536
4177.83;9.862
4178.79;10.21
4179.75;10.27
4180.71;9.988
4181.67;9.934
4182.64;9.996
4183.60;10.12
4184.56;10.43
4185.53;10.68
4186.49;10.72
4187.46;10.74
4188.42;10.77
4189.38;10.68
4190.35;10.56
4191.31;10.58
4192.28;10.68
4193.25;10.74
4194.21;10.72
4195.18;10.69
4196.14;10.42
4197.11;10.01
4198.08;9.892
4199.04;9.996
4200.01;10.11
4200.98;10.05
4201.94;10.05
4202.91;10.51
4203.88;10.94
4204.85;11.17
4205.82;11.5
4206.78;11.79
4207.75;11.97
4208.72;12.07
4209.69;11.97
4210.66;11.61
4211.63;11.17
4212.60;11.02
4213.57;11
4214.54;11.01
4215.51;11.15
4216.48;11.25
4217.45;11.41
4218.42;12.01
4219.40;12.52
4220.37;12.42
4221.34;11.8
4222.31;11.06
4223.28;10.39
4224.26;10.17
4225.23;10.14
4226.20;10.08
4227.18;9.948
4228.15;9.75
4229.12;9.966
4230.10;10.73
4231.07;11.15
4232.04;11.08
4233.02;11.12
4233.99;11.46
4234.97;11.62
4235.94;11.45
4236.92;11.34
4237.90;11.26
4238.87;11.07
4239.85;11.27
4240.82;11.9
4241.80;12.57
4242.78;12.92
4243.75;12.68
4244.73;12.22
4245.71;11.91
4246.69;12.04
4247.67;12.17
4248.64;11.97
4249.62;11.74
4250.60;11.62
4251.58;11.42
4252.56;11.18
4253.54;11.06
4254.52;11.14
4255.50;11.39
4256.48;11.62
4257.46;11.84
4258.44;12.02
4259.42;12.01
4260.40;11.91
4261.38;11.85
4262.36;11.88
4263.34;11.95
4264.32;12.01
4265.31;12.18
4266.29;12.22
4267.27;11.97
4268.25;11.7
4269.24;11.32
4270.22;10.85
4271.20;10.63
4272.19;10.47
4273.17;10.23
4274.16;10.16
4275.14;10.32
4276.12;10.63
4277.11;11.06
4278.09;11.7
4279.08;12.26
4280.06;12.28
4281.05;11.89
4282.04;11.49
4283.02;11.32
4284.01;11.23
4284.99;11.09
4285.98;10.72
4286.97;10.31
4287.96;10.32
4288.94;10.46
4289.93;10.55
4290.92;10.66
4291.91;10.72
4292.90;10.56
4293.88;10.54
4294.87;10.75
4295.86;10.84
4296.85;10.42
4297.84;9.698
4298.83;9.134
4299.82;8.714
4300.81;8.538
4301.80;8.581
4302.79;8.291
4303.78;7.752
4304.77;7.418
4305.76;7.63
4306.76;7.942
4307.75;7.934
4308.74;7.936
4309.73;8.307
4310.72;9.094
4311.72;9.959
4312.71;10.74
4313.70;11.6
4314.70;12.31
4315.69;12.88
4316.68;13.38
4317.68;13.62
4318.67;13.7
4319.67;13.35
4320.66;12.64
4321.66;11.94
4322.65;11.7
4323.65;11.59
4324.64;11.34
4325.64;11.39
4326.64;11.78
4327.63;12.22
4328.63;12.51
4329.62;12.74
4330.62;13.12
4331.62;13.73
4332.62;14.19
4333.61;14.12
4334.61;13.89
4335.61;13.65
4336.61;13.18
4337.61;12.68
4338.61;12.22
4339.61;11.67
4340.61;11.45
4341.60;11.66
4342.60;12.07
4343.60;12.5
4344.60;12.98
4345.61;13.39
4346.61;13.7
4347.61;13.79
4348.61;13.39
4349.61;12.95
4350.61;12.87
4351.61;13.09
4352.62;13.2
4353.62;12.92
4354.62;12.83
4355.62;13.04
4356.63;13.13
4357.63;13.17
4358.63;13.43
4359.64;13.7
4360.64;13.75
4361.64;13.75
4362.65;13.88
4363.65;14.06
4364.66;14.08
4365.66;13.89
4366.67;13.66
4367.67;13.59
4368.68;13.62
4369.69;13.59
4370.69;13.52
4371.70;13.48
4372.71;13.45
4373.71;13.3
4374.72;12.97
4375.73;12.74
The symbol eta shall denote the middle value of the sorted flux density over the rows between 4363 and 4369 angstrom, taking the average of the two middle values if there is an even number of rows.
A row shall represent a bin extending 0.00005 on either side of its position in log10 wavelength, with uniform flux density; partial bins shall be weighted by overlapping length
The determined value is 13.8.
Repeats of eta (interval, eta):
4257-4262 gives 11.9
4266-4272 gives 11.5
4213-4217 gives 11.1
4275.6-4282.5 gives 11.7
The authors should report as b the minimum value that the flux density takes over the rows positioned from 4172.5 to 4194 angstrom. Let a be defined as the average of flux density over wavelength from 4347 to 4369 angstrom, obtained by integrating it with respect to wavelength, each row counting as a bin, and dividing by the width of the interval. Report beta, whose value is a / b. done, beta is 1.41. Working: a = 13.4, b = 9.536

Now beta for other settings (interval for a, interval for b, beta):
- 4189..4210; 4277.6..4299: 1.18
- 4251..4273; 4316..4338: 1.02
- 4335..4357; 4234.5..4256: 1.16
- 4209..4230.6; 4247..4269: 1.00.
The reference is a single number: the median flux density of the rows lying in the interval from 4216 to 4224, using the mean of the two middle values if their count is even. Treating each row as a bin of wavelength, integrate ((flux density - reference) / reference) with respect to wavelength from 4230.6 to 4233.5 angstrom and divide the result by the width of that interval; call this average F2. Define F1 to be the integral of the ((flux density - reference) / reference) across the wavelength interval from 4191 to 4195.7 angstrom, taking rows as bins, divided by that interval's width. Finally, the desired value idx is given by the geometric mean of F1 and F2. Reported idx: 0.058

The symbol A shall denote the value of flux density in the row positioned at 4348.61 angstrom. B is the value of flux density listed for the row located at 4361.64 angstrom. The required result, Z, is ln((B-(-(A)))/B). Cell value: 0.68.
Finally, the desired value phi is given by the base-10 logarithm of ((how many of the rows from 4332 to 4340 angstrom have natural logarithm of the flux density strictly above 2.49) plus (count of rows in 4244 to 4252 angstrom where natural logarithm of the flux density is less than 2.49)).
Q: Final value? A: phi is 1.11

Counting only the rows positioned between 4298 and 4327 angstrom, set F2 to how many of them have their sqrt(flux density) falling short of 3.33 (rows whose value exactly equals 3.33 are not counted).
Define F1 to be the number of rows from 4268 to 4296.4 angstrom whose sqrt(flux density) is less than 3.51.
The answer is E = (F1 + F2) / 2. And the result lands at 22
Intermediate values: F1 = 29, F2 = 15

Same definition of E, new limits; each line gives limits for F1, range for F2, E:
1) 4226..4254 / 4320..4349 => 13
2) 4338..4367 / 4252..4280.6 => 7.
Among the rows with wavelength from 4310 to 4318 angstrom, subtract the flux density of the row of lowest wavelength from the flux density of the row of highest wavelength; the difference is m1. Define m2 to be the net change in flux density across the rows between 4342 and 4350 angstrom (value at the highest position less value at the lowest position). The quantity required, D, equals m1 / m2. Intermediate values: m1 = 4.5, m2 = 0.9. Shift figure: 5.1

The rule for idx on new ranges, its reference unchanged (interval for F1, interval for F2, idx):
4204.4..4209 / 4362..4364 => 0.038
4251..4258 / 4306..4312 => 0.072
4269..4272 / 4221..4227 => 0.077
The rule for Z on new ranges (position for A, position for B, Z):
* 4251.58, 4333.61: 0.59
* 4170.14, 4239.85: 0.66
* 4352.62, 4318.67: 0.67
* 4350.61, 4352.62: 0.68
